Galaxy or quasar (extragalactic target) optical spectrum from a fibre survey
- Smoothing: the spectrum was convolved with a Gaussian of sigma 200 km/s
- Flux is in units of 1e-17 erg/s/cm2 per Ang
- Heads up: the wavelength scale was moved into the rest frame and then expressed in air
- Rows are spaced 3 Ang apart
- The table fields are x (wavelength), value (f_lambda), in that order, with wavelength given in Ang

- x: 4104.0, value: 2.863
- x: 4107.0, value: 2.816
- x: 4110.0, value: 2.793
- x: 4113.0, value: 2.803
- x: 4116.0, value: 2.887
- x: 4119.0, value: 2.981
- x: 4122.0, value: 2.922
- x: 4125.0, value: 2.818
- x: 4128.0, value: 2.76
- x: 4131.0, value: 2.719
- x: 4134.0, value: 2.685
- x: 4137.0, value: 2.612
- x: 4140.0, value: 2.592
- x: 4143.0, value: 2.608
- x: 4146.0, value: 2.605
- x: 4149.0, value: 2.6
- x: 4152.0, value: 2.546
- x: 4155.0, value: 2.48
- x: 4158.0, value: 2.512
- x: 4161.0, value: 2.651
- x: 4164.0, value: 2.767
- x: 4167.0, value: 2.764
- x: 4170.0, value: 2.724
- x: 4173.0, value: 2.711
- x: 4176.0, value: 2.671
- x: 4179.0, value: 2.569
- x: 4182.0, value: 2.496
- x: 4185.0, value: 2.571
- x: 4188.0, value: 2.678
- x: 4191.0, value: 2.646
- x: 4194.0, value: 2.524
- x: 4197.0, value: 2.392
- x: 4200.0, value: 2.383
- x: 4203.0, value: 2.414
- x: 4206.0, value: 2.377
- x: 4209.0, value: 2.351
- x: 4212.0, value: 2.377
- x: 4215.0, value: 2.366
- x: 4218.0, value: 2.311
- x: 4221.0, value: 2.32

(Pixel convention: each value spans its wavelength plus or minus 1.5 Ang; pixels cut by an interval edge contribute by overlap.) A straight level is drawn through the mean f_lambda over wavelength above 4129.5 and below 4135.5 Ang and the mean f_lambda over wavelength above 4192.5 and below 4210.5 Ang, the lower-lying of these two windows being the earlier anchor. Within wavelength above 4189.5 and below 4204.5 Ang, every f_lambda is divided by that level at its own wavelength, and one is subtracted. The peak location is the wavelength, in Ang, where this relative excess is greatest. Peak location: 4191.0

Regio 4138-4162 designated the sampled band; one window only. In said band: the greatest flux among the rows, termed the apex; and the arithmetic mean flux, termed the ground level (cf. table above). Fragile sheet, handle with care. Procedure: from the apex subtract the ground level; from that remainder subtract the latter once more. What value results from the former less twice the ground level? -2.50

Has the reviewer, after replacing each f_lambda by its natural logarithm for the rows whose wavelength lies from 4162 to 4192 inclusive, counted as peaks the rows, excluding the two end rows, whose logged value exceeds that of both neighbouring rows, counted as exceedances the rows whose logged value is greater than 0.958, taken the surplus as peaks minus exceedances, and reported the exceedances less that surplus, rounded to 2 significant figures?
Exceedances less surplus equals 13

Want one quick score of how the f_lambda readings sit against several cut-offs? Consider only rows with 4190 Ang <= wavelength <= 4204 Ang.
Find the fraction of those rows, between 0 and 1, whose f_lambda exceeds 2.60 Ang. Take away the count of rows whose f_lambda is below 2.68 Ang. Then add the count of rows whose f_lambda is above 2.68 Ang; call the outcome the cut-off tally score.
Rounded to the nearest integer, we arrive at -5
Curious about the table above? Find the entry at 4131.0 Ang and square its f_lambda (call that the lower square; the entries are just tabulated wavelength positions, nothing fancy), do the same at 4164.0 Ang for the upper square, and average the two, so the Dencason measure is 7.5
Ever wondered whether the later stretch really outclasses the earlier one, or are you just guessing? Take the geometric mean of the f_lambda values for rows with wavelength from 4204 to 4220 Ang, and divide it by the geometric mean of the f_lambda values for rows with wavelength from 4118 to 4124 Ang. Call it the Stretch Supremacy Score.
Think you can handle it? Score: 0.80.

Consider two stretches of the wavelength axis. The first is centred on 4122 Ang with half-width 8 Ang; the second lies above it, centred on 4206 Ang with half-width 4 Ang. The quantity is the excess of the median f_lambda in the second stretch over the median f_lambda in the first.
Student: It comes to -0.51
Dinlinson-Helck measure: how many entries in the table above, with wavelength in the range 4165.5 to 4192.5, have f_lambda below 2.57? 2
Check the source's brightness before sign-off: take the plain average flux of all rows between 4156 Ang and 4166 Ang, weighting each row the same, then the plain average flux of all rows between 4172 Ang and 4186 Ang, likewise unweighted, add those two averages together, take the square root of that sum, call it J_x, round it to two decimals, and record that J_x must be 2.29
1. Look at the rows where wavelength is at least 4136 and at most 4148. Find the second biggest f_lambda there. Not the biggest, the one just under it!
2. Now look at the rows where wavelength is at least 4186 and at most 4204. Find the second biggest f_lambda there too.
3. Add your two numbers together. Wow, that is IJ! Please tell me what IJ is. 5.25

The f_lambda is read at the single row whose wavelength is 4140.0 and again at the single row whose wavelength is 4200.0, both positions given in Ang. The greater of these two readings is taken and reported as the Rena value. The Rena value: 2.59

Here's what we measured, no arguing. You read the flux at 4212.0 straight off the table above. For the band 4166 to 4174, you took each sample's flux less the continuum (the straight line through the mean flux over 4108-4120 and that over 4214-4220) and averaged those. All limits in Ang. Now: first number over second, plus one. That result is 16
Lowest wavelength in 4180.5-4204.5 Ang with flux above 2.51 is 4185.0 Ang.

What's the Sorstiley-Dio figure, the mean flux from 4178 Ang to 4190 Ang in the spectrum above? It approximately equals 2.58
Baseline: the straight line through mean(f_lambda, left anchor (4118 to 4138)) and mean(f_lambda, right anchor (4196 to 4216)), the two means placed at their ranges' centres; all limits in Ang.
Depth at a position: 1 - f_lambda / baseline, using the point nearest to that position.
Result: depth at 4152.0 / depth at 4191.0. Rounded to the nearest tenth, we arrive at -0.6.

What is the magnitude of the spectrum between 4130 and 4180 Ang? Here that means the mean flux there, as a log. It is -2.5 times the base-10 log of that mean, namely -1.05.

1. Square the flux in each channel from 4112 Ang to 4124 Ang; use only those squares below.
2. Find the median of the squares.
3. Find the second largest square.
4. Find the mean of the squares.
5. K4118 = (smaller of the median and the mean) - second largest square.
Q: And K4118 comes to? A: -0.13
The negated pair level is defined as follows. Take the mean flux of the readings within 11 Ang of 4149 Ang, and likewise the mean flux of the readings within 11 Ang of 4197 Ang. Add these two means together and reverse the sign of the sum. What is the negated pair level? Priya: -5.05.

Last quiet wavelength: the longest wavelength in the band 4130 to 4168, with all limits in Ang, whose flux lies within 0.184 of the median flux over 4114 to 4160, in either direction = 4167.0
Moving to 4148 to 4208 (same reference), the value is 4194.0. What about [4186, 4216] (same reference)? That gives 4194.0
